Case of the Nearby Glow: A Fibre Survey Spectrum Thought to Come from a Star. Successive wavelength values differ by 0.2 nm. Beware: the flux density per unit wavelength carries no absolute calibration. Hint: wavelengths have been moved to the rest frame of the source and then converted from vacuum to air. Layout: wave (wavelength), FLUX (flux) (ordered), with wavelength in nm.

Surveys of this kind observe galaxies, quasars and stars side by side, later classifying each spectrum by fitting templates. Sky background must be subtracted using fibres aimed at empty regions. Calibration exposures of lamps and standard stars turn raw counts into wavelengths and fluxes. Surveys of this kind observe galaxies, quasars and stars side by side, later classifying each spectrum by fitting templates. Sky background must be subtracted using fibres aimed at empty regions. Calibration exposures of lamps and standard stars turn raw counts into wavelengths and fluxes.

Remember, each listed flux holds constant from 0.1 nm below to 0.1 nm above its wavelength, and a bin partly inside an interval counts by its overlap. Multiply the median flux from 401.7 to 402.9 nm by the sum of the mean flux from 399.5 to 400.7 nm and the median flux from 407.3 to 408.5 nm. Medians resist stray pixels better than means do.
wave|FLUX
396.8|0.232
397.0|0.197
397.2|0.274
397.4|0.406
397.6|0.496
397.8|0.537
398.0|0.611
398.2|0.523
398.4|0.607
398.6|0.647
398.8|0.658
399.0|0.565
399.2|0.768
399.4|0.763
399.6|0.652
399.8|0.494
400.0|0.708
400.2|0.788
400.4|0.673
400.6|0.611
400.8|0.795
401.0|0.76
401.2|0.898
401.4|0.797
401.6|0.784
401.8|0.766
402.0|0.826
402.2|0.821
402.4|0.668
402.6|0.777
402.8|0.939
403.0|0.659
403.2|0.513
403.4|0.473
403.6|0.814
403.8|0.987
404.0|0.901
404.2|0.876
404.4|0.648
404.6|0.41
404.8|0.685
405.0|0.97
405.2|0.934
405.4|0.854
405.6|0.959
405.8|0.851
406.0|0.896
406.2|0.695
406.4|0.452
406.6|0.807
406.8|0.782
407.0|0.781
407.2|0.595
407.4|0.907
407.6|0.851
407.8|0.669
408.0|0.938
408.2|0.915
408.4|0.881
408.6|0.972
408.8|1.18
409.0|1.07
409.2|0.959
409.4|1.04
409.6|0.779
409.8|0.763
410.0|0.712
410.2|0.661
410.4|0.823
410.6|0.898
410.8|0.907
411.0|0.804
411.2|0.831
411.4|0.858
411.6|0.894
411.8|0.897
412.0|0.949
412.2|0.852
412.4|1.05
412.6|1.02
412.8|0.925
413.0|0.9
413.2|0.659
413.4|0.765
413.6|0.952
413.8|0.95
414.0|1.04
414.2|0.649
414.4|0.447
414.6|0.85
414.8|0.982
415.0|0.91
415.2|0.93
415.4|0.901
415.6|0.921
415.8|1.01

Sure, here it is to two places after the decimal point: 1.24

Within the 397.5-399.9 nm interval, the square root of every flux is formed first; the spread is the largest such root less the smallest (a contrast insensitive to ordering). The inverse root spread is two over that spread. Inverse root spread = 12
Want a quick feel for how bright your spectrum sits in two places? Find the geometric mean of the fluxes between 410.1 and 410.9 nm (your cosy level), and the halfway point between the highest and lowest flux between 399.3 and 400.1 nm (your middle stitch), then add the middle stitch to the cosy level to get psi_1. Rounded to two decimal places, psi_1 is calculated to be 1.44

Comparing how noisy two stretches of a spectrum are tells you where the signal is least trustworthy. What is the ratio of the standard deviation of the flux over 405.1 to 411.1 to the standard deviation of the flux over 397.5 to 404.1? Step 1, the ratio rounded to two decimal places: 1.07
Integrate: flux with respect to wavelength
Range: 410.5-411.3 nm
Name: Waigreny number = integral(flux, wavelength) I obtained 0.69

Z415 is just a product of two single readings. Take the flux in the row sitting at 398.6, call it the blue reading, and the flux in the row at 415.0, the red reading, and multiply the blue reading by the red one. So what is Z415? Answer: 0.59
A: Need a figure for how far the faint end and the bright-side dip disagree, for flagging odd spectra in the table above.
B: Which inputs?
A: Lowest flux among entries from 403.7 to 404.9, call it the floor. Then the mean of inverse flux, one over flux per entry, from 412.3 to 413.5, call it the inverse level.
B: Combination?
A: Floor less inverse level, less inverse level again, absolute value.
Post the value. 1.91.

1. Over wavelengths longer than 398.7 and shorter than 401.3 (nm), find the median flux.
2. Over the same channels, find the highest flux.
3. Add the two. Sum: 1.61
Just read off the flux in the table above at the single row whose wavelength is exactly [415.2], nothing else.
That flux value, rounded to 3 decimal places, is 0.930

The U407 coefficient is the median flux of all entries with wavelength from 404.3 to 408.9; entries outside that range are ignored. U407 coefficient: 0.851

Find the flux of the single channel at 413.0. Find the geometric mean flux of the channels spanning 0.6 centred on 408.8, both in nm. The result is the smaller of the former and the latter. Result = 0.90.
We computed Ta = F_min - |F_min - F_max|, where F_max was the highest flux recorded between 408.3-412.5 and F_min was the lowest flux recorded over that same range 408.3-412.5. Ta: 0.14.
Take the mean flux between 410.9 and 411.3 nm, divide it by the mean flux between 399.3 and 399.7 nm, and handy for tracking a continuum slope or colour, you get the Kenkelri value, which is 1.16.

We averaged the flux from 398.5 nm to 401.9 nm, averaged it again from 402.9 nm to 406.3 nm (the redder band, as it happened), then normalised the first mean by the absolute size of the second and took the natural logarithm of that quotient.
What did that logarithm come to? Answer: -0.079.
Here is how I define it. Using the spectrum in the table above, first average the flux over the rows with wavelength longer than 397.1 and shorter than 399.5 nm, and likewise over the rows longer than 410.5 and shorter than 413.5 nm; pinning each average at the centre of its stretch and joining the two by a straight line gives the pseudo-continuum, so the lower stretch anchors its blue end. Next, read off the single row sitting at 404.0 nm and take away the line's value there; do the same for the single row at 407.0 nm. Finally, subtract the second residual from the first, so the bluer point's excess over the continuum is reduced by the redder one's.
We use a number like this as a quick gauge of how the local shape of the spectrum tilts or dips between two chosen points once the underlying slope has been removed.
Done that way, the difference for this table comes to 0.19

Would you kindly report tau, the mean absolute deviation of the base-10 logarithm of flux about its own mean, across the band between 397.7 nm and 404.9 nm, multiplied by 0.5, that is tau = 0.036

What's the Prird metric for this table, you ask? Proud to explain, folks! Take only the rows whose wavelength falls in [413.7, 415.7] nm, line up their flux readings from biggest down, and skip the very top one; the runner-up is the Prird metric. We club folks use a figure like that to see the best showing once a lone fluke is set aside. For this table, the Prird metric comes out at 0.982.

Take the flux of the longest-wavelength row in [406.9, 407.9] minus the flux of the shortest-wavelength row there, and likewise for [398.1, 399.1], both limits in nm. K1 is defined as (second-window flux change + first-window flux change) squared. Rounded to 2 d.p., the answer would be 0.00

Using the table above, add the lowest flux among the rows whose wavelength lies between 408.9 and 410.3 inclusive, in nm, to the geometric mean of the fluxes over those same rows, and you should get 1.50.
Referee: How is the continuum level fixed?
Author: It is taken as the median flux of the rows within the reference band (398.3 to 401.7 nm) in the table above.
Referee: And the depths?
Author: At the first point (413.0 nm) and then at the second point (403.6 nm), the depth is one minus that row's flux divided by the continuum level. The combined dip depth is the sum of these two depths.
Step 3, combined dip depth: -0.4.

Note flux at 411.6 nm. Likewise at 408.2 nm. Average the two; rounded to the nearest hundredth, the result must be 0.90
